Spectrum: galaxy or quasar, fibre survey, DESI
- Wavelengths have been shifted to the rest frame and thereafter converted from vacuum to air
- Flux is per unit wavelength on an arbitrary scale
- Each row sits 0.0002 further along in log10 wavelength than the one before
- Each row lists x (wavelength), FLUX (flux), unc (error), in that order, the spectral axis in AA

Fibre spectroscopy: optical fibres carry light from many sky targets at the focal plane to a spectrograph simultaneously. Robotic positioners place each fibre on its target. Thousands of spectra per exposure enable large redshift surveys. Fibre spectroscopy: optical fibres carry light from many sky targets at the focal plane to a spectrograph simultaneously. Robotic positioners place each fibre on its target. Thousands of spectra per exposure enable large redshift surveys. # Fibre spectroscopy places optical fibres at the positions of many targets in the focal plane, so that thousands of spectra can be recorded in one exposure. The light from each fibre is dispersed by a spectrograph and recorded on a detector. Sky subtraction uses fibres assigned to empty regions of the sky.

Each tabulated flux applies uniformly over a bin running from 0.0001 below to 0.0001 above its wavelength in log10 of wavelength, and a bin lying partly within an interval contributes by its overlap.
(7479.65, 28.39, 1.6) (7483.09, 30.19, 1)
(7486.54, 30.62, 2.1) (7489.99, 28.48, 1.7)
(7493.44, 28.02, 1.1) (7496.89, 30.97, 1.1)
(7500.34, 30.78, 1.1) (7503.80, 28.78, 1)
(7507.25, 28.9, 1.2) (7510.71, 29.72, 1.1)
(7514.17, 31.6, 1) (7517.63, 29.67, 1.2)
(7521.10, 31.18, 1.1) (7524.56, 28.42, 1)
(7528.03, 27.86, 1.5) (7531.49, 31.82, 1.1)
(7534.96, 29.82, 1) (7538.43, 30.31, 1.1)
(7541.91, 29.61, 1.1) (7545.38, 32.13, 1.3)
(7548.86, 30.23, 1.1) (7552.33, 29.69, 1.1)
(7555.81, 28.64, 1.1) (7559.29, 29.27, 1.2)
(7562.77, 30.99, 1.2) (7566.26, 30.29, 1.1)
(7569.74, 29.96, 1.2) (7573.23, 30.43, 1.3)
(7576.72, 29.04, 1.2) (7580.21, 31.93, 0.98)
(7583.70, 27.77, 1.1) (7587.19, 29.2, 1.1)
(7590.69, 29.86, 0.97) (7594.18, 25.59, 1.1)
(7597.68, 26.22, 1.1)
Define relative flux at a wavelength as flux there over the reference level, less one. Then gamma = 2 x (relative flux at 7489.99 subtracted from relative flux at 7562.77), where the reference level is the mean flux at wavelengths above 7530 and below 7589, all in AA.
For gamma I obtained 0.17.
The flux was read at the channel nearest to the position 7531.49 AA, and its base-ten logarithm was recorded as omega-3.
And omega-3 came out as 1.50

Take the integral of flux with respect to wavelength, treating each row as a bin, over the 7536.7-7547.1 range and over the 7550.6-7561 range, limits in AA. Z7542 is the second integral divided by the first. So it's 0.95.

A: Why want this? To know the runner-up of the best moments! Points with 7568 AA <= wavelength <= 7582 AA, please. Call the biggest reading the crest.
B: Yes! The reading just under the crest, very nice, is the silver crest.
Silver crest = 30.43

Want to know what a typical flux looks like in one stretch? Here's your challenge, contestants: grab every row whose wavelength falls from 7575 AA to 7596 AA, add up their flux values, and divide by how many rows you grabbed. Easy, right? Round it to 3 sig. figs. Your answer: 28.9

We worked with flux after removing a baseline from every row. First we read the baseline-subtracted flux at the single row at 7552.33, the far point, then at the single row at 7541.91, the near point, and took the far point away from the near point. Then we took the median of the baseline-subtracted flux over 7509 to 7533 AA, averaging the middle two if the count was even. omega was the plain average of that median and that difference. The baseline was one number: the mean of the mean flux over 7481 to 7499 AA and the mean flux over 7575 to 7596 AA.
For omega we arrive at 0.18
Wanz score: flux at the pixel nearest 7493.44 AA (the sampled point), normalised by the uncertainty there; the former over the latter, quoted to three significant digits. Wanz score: 25.5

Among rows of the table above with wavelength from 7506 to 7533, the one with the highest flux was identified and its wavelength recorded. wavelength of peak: 7531.49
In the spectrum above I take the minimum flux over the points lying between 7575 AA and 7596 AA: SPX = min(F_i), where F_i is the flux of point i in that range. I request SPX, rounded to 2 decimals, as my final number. 25.59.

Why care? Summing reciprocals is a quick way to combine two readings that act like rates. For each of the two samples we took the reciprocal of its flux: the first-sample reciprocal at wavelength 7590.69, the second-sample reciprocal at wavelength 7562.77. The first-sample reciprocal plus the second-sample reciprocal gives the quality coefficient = 0.0658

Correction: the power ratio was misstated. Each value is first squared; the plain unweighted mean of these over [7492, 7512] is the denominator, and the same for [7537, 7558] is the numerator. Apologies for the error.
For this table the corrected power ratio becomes 1.04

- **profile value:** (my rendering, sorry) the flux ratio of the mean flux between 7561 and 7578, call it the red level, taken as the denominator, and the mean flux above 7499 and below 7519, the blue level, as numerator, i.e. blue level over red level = 0.99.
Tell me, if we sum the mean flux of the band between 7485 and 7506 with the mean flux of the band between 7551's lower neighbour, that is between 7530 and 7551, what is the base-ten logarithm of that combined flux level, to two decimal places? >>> 1.78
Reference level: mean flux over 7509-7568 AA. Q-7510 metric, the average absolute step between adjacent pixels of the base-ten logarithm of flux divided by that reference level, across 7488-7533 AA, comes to 0.0232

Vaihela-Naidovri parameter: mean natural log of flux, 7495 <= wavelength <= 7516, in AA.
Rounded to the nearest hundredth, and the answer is 3.40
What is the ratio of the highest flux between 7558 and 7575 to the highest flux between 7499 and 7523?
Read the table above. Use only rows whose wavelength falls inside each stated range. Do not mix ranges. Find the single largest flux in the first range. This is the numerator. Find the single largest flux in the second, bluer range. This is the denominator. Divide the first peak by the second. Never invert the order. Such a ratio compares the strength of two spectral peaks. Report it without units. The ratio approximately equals 0.98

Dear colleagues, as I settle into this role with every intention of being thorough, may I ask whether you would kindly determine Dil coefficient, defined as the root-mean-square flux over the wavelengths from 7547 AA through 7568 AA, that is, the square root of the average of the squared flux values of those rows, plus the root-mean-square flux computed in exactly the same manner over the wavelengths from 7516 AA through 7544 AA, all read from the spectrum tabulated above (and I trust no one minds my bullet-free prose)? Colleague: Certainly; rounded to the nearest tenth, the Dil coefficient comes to 59.7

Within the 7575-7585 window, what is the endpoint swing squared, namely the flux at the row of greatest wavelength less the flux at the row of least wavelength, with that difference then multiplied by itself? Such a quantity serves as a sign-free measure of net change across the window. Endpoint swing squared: 1.6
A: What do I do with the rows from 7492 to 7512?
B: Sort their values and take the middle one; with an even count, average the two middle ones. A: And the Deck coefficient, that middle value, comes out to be 29.3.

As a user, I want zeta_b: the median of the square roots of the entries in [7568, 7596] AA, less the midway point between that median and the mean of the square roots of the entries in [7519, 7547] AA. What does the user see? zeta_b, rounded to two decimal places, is -0.03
